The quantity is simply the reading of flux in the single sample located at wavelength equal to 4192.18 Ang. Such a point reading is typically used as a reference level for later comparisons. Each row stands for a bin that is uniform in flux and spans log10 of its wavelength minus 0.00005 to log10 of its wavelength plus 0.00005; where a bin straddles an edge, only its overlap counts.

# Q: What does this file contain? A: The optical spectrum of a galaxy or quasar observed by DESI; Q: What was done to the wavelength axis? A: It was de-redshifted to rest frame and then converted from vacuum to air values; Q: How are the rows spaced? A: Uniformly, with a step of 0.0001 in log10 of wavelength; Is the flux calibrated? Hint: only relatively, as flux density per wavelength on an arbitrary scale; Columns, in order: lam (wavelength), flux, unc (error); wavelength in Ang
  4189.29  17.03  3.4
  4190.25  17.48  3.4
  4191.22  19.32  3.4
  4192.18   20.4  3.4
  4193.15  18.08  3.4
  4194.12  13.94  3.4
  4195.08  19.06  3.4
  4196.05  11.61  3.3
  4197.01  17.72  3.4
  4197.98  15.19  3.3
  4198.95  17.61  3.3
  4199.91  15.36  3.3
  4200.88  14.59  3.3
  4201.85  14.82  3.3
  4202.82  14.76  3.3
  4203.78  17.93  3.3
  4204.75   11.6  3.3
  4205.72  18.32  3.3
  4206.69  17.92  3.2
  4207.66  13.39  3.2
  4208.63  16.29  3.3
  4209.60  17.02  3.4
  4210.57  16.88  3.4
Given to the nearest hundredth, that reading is 20.40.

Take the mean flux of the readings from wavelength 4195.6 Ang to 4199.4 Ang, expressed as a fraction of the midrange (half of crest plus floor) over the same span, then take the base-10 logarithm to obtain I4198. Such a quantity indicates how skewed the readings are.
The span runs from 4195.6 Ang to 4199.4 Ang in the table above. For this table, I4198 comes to 0.025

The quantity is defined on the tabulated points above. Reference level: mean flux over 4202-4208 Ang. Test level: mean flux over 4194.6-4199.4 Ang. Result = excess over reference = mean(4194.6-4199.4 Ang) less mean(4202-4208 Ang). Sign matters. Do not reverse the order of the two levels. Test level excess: 0.6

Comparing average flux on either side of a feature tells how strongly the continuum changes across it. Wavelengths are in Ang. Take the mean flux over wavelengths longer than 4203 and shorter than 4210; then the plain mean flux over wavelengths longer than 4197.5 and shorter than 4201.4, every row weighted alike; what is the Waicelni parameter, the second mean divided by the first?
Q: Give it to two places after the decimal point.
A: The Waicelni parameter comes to 0.98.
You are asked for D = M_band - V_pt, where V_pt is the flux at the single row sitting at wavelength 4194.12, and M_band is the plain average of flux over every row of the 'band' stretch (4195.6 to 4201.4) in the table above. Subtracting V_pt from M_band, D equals 1.4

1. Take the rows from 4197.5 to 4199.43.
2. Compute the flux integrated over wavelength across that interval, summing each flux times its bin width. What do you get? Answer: 31.7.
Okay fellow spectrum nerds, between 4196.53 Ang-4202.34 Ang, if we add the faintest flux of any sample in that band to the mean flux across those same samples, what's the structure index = 30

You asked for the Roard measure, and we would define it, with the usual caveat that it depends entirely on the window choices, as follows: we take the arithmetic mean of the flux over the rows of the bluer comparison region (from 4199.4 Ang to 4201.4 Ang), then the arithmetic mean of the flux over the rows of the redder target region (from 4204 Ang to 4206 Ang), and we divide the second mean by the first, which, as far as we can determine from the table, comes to 1.00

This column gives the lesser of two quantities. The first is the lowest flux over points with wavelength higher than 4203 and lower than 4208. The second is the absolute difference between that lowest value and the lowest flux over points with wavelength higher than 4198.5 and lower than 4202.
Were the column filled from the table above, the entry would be 3.0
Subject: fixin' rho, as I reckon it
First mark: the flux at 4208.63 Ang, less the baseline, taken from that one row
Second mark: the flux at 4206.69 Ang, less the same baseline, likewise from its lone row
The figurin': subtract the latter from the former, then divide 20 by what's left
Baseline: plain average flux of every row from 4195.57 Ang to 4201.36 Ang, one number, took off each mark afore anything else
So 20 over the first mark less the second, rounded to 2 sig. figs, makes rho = -12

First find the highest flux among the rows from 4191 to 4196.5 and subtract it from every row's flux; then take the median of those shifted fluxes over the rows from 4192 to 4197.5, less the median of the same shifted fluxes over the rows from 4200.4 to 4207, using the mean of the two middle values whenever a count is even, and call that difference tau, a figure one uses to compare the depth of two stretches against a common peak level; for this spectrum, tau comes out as 3.1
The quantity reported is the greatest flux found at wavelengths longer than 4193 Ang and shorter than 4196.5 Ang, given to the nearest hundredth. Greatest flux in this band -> 19.06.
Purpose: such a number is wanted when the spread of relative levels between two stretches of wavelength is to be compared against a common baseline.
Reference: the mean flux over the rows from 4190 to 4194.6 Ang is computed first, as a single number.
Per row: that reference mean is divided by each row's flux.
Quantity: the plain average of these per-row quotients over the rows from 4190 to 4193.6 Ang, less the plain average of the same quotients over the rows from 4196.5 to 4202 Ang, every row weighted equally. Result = -0.18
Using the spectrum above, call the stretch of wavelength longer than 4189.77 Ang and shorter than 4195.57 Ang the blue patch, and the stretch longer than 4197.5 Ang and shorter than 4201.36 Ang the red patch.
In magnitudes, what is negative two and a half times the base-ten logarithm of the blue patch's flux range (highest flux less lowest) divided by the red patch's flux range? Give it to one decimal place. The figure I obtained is -0.8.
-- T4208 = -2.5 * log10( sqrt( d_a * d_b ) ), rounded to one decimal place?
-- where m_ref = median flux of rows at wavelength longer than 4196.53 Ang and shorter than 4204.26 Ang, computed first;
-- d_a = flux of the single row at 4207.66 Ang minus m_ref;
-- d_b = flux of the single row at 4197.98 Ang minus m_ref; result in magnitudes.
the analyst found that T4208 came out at 1.0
